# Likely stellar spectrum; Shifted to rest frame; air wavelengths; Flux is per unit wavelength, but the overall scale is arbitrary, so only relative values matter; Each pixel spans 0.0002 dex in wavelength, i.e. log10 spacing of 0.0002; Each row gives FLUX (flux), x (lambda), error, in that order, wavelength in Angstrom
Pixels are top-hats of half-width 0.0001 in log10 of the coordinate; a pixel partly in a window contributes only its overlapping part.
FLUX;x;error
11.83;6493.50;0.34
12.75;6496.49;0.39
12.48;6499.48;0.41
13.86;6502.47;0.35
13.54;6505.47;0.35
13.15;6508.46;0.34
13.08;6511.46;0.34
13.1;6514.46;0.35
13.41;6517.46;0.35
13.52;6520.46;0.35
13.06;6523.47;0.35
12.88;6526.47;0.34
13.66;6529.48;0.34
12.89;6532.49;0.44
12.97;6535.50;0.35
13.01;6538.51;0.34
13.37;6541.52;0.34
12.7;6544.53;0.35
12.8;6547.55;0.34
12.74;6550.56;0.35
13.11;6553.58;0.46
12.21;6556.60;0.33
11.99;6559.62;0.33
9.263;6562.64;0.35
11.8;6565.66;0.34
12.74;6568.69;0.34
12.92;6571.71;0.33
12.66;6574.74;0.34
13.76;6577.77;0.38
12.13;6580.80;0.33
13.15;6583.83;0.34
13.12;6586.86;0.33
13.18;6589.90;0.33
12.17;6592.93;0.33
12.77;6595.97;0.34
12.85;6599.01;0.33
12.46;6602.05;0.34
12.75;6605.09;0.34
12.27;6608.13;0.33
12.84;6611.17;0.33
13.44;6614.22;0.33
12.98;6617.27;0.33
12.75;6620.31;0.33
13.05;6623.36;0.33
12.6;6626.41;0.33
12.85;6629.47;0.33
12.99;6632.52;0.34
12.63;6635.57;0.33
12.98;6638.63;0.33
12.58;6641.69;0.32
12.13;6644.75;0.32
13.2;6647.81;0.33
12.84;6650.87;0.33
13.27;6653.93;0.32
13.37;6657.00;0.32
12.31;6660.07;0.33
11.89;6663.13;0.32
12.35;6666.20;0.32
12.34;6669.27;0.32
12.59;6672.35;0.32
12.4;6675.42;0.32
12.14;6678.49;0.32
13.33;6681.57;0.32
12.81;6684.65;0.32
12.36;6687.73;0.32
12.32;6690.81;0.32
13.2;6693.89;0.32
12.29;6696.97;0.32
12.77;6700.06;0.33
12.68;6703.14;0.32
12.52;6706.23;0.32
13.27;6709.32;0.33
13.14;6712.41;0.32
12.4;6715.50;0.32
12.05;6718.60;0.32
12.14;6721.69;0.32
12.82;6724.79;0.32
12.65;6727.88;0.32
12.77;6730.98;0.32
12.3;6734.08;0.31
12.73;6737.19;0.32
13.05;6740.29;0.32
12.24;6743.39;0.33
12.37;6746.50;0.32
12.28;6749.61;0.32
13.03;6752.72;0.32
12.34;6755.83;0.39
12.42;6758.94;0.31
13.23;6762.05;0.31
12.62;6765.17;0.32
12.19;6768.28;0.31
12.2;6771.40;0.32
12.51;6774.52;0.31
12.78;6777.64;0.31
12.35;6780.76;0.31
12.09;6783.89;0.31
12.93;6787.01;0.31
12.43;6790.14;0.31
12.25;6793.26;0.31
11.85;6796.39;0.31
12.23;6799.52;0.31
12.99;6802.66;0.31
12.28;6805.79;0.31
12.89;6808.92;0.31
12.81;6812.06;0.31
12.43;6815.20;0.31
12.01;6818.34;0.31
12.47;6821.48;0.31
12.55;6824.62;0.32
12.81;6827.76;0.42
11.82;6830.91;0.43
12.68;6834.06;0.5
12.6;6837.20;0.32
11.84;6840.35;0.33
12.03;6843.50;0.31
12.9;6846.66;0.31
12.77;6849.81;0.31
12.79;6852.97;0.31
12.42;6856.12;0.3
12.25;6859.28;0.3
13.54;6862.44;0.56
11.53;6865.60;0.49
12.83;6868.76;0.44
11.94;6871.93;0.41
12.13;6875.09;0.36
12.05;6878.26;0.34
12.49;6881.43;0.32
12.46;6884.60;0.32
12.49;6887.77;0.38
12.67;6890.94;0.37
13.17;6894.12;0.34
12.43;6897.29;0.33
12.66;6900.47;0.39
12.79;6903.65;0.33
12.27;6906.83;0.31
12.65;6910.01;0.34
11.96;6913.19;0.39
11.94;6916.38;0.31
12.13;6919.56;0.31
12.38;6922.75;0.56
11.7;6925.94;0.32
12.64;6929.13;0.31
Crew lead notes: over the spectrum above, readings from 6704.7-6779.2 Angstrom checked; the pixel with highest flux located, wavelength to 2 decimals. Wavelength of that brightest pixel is 6709.32 Angstrom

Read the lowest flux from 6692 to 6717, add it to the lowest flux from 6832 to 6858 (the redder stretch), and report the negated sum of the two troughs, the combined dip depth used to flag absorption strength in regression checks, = -24.13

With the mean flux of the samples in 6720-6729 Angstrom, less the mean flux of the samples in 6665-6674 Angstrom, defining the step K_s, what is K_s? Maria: 0.11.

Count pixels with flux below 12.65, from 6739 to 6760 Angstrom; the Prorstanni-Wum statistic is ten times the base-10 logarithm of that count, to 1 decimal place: 7.0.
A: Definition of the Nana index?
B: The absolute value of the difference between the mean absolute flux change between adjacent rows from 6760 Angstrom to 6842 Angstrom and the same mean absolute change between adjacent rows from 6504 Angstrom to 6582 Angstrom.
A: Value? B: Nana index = 0.17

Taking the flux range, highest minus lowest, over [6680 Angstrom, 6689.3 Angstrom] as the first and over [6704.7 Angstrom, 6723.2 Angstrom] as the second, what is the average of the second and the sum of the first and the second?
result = 1.7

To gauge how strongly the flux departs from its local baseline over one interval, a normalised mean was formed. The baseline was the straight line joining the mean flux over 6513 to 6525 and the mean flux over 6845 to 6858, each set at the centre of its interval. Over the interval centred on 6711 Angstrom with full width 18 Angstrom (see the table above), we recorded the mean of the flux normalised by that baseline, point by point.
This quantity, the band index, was 0.979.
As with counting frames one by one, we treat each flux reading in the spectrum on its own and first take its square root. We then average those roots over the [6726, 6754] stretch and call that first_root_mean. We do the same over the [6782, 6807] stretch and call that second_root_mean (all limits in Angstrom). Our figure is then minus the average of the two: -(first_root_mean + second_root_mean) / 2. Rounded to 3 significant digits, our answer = -3.53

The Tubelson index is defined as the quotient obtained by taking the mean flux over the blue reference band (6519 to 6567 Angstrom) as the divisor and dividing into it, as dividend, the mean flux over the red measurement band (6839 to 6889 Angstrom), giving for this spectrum 0.983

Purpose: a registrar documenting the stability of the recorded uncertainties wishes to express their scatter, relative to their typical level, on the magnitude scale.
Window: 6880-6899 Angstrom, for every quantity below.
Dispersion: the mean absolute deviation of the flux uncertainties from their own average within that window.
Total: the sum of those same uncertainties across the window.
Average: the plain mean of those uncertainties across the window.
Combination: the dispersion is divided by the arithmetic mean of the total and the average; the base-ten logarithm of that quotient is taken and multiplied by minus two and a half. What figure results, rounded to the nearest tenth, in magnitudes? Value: 4.4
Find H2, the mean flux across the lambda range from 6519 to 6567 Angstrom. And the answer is 12.6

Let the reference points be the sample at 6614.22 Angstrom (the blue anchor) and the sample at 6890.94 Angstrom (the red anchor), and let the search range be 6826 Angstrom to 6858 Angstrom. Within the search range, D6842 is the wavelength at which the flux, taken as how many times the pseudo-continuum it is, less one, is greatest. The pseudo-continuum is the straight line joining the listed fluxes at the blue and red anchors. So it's 6846.66 Angstrom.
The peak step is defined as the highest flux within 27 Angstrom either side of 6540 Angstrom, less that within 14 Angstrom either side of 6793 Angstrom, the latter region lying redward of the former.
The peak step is 0.67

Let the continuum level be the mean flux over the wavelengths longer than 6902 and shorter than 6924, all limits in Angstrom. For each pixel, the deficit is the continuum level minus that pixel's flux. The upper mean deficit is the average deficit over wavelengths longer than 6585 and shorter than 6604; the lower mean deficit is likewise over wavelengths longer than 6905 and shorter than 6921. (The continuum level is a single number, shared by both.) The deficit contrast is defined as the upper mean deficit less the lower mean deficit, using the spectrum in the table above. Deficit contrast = -0.57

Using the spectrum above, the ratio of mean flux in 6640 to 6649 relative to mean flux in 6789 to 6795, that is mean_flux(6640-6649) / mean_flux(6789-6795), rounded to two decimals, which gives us 1.02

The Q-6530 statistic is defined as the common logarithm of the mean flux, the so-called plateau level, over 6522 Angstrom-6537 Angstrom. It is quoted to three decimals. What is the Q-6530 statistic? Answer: 1.117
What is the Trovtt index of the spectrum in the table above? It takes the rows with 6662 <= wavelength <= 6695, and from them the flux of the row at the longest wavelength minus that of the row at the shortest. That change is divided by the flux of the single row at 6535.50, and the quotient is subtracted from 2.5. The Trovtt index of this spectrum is 2.40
